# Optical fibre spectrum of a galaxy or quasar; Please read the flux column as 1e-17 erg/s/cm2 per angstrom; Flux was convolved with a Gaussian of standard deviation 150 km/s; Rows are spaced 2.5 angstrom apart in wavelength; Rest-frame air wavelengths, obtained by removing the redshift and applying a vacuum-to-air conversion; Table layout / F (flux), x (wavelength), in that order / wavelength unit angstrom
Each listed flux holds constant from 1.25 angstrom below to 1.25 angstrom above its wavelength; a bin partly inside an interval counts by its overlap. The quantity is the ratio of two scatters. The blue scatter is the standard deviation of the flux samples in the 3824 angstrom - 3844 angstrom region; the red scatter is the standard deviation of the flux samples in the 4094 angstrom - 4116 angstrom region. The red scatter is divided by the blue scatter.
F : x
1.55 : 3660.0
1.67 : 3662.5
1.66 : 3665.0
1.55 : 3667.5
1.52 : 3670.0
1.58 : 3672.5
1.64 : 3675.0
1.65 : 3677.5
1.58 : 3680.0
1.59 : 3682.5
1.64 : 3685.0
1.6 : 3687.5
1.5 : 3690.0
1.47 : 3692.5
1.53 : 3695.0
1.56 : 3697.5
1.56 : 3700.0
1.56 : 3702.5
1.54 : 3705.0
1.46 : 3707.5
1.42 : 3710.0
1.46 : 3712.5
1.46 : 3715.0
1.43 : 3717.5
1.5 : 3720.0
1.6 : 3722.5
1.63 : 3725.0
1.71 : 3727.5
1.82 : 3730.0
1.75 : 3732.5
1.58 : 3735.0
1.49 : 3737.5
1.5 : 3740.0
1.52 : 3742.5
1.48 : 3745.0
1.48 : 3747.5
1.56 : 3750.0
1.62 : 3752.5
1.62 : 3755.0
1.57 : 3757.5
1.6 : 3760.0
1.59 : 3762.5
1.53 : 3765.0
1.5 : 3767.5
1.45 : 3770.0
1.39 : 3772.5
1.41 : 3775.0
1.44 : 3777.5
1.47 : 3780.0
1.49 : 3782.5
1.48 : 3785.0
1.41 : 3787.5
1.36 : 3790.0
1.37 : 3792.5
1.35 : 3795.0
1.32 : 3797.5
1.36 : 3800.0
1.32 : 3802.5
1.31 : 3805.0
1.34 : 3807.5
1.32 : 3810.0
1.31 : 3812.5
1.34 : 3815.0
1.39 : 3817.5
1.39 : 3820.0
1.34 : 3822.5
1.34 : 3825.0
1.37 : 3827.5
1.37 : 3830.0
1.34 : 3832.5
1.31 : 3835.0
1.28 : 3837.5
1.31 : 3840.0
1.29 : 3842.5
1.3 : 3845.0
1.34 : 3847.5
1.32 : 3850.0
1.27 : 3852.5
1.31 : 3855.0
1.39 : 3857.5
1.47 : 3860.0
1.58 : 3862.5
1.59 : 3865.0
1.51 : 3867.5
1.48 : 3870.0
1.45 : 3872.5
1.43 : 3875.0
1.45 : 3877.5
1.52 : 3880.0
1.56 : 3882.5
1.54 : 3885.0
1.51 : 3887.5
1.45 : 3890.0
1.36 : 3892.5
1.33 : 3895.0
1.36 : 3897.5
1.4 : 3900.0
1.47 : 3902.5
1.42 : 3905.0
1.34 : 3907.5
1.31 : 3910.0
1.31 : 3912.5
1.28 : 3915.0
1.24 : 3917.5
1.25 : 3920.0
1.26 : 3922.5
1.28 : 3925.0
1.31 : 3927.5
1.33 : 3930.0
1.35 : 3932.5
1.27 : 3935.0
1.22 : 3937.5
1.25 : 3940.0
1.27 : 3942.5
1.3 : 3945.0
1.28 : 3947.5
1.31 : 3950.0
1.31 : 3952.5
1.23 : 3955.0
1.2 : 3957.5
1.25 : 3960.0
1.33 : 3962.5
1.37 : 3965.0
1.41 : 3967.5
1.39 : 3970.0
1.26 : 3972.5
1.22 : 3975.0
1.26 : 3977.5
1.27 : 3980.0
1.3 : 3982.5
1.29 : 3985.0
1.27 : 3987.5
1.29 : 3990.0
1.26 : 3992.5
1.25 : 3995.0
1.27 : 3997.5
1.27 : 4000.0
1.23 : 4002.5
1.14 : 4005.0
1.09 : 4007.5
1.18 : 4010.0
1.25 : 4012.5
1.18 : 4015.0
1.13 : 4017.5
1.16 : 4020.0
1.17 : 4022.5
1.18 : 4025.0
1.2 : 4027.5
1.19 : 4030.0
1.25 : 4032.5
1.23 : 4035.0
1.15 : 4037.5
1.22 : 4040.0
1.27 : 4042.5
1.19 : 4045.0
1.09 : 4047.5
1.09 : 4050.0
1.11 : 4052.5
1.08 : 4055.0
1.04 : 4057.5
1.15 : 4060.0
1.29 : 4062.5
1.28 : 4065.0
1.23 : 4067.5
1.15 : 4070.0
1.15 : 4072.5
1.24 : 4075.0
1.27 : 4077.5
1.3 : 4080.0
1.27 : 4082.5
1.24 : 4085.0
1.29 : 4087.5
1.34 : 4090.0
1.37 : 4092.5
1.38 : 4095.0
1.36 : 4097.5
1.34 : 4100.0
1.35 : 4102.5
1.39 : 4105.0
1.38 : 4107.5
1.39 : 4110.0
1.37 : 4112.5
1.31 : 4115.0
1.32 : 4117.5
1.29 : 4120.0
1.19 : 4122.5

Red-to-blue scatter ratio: 0.8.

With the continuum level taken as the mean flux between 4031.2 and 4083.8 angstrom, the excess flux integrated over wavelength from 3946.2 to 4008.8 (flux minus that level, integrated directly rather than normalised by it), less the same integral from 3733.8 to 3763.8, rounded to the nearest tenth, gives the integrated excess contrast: -5.9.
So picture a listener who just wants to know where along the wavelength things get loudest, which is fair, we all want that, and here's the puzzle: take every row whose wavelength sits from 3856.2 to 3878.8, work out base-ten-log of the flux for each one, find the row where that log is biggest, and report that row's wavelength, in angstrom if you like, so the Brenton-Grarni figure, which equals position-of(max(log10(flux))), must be 3865.0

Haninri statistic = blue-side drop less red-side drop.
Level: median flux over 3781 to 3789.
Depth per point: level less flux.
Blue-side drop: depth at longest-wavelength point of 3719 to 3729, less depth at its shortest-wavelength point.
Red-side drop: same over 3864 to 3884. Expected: -0.24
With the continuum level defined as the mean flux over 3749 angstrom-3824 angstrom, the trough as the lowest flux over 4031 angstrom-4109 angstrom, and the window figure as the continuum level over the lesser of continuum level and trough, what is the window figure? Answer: 1.38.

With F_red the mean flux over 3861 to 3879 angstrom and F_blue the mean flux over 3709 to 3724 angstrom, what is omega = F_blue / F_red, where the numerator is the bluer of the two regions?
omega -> 0.99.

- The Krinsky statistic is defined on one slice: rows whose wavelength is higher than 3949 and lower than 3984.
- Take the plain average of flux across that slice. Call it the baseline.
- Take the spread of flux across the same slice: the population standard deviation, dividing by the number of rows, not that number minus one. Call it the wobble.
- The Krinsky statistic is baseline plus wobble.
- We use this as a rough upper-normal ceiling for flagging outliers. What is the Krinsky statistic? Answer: 1.36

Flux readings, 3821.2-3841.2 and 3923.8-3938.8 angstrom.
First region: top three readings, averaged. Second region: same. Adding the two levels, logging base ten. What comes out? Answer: 0.43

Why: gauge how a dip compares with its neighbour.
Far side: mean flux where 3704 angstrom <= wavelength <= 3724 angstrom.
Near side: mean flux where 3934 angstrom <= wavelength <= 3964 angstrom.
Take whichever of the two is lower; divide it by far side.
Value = 0.855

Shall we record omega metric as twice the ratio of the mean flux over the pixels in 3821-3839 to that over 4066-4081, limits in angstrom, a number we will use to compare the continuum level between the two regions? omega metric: 2.18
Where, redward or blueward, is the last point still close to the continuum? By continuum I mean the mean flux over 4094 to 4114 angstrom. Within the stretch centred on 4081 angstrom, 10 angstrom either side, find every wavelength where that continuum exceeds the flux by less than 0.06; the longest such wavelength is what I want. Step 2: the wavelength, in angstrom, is 4090.0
